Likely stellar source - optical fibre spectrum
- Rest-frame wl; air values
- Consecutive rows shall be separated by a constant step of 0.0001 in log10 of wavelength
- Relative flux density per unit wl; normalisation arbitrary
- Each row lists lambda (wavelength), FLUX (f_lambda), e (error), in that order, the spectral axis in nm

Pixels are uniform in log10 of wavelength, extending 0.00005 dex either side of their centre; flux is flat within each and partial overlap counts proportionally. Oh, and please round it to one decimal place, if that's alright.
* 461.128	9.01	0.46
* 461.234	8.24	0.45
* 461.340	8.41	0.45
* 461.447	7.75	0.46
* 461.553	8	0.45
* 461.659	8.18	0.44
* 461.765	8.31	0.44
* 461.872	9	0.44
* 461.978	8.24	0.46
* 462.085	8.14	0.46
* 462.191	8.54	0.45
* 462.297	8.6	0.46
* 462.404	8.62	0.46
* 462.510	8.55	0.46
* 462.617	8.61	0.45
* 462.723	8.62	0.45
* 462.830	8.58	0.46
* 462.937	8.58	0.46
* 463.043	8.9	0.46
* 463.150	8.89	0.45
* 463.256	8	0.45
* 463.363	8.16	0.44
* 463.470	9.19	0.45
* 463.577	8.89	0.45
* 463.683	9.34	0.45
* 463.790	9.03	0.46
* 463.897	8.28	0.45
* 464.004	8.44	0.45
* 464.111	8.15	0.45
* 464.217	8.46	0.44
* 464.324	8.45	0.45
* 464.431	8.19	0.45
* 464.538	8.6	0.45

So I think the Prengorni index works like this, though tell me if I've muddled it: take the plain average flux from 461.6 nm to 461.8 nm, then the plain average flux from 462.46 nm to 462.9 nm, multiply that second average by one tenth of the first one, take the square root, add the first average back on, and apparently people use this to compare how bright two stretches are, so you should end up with 10.9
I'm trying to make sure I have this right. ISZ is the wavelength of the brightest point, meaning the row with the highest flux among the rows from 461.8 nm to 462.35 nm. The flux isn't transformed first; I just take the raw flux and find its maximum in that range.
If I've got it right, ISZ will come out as 461.872 nm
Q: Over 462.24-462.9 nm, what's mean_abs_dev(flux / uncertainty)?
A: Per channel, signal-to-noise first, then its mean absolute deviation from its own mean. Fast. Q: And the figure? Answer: 0.21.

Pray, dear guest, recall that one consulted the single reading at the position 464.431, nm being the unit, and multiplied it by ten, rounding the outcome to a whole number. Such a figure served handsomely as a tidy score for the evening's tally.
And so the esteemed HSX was 82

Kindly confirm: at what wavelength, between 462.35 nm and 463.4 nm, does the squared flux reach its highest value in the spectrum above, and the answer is 463.043 nm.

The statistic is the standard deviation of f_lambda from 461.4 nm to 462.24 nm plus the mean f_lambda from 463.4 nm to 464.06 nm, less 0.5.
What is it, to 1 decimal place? 8.7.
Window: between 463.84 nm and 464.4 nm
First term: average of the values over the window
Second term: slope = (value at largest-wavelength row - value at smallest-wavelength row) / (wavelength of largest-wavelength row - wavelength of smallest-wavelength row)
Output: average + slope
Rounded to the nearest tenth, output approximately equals 8.8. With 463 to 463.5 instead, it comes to 9.3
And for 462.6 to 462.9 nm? 8.5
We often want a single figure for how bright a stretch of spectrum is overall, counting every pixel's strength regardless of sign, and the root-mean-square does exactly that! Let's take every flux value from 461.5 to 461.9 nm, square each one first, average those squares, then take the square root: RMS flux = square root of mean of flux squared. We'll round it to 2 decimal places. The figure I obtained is 8.38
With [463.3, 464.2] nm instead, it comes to 8.70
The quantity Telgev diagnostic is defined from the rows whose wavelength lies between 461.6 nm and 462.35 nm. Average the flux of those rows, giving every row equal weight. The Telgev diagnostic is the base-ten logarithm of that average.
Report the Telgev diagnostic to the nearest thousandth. 0.926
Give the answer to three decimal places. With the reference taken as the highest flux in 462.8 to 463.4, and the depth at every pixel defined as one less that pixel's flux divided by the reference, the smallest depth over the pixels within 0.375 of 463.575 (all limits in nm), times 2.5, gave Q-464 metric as -0.124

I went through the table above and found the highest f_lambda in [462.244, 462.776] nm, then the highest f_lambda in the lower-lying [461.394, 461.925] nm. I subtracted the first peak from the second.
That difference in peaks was 0.4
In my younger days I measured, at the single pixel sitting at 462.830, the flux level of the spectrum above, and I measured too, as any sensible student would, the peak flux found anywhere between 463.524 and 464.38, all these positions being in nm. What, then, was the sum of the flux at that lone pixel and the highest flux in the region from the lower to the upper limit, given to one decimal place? 17.9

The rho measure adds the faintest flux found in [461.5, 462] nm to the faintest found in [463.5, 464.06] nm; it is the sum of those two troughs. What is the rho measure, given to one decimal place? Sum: 16.3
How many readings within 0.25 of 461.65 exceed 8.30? 2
